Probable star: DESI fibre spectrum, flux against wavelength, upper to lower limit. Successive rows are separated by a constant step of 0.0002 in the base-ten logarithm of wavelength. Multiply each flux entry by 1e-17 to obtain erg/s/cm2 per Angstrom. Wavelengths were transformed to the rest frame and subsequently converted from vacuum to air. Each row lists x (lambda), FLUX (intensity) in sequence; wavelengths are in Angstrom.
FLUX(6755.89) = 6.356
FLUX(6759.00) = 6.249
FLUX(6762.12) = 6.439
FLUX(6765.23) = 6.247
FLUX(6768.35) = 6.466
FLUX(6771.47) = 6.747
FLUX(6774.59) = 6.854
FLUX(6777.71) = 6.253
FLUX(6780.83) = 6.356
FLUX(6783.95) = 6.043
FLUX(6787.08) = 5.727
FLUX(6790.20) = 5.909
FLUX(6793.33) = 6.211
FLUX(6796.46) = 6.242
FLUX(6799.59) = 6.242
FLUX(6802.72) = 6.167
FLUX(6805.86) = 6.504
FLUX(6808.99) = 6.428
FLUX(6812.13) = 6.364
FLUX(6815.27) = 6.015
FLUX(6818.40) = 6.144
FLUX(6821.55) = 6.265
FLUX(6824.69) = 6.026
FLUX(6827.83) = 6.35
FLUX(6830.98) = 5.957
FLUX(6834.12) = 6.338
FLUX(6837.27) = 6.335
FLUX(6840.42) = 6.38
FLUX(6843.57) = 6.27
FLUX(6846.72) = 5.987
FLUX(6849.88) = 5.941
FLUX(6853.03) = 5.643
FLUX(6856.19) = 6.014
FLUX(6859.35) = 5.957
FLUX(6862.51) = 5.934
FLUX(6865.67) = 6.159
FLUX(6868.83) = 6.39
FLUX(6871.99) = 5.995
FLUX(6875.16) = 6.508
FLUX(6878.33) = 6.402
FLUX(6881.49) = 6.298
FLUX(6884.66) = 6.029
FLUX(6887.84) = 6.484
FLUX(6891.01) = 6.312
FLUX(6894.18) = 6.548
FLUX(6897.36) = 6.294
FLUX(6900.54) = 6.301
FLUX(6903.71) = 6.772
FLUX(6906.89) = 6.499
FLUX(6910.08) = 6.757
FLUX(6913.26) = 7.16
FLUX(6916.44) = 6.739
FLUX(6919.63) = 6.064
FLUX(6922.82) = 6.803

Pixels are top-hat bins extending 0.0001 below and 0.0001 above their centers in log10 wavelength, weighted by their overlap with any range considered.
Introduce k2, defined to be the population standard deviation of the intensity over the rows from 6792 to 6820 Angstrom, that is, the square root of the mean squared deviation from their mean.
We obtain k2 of 0.14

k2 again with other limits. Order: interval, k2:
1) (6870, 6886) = 0.20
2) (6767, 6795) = 0.35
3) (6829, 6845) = 0.15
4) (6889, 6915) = 0.28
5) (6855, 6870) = 0.17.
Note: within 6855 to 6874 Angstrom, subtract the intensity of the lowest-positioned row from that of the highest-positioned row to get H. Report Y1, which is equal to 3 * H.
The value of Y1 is -0.1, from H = -0.02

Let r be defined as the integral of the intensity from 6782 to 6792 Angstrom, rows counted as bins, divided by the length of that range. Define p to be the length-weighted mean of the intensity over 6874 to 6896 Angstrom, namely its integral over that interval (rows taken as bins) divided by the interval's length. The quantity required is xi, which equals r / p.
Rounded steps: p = 6.36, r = 5.9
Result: 0.93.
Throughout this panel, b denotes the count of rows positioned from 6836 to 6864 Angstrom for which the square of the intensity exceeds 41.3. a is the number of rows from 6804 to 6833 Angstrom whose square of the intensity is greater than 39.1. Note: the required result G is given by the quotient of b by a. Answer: 0.00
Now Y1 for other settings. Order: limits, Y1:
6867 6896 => 0.5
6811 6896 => 0.6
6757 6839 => 0.3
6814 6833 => -0.2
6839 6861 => -1.3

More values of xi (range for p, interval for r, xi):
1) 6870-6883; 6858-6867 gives 0.95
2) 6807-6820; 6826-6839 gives 1.00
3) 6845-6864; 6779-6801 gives 1.03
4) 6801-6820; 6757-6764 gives 1.01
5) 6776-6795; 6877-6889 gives 1.03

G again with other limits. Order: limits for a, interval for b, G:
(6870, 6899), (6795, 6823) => 0.29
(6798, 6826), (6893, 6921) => 1.50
